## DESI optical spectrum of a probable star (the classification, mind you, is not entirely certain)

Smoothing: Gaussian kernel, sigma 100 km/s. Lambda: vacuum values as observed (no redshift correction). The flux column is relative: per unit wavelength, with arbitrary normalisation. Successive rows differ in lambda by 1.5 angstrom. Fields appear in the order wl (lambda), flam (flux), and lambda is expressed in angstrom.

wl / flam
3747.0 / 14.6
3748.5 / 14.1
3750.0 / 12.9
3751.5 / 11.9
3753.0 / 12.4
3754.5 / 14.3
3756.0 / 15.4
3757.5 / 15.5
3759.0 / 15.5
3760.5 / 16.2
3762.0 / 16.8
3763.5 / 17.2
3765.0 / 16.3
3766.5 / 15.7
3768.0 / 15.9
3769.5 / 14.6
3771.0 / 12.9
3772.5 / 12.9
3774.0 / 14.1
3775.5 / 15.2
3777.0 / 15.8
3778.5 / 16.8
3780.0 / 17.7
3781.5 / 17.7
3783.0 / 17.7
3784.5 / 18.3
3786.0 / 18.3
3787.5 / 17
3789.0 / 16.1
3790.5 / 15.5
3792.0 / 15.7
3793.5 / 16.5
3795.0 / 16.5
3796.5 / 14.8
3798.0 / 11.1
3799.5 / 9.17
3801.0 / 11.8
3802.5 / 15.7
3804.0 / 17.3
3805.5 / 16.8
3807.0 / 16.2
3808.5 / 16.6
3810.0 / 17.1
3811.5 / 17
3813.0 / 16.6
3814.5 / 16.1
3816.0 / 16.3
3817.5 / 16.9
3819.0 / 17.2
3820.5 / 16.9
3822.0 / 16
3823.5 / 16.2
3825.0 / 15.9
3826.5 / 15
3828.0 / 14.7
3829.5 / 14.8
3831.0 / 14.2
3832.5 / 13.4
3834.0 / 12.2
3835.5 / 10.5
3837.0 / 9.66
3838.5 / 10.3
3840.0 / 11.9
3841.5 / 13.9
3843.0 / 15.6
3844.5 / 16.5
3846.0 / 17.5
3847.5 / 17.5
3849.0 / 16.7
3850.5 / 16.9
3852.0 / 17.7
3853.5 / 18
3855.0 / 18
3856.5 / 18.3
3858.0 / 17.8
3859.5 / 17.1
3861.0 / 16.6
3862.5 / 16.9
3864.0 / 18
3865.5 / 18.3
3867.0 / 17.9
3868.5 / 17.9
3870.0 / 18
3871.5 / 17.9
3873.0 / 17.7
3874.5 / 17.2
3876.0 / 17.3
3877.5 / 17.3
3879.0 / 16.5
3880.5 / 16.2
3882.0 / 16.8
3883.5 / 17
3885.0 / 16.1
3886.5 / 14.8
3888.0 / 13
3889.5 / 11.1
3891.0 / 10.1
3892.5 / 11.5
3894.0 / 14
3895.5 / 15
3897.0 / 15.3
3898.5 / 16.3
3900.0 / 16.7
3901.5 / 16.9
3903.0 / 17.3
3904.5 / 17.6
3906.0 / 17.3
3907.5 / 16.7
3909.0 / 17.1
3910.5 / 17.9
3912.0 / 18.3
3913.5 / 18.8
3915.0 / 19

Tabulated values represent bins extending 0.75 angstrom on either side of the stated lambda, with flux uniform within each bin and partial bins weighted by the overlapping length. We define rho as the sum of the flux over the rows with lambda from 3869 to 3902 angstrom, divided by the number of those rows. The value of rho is 15.6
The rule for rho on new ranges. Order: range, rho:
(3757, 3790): 16.1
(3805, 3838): 15.3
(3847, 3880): 17.5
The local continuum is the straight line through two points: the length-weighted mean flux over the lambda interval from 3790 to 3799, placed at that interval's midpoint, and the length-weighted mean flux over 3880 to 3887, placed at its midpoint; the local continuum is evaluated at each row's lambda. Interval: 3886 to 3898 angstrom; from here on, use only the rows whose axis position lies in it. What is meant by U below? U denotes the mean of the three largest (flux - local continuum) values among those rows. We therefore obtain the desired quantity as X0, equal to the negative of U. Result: 1.3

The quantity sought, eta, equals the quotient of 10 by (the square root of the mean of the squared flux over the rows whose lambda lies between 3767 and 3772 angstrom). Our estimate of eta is 0.689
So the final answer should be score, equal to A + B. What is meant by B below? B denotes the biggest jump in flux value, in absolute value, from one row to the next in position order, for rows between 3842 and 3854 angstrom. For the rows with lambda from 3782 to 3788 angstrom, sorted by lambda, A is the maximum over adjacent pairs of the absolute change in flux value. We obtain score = 2.3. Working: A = 1.3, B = 1.0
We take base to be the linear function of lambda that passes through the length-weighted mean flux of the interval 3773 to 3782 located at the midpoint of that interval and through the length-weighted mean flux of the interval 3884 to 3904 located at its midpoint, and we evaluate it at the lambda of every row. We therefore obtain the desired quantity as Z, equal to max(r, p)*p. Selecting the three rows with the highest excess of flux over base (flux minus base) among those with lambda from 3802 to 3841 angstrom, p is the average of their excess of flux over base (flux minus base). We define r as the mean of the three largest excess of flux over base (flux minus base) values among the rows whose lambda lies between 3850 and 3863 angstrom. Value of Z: 4.7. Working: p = 1.6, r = 3.0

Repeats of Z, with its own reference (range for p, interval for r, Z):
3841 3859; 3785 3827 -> 9.3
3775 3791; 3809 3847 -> 4.4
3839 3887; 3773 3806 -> 10.6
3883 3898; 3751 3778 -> 2.3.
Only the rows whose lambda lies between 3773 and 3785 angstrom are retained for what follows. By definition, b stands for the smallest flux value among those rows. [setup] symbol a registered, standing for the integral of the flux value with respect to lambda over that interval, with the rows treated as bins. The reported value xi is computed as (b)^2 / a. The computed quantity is 1.0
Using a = 199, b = 14.1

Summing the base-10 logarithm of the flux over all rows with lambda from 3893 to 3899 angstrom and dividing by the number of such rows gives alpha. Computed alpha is 1.18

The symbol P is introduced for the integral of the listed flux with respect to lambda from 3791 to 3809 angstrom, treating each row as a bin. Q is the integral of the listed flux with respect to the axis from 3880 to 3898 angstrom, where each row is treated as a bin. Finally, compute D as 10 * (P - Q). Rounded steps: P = 267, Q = 256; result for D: 106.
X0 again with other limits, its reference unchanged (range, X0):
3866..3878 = -1.9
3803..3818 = -2.1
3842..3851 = -1.6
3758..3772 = -2.4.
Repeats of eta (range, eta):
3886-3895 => 0.798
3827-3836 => 0.747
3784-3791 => 0.586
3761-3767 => 0.606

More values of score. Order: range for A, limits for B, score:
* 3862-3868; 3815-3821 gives 1.7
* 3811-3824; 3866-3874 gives 1.1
